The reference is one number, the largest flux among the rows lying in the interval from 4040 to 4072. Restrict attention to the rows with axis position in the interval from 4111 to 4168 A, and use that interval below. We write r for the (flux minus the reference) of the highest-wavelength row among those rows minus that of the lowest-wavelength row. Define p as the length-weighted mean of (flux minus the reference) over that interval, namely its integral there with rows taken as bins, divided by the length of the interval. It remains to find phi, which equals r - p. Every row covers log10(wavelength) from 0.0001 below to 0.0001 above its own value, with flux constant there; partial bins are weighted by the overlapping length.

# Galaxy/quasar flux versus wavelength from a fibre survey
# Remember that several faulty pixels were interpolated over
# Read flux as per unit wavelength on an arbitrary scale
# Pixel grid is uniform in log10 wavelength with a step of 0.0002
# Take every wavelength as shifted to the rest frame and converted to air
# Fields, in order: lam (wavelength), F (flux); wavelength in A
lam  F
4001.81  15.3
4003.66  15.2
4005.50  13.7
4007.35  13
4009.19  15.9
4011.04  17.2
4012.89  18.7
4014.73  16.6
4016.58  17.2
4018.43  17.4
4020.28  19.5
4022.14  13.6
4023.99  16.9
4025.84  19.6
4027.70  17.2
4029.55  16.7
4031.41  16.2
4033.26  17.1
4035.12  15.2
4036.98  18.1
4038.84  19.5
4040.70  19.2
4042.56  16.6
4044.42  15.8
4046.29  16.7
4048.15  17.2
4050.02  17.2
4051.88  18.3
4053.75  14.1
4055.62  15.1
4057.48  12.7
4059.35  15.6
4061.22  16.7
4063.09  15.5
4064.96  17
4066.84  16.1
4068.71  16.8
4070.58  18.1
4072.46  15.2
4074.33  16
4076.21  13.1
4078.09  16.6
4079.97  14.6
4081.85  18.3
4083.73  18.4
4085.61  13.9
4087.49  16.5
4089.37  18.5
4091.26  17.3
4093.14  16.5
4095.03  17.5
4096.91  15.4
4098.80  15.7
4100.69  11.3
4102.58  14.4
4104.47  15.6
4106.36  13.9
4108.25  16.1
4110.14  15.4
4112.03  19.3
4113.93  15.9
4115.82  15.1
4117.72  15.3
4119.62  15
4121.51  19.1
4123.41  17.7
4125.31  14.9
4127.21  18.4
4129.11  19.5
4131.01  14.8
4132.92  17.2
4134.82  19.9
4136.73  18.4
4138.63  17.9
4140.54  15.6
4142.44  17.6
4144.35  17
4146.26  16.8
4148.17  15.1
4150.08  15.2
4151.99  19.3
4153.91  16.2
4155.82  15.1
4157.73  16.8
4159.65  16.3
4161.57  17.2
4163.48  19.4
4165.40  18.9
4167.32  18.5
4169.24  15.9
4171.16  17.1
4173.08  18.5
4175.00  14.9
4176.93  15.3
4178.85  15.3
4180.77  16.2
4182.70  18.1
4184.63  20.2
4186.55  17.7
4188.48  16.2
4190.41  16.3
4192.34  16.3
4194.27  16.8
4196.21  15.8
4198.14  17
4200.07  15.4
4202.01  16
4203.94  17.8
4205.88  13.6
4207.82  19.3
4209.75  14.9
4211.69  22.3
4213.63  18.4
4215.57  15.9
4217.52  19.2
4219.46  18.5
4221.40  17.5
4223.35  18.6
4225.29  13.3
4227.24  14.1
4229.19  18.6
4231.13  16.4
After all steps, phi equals 1.3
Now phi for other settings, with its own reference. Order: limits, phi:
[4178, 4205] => 4.9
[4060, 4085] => 4.6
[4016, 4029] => 1.9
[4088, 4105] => 0.5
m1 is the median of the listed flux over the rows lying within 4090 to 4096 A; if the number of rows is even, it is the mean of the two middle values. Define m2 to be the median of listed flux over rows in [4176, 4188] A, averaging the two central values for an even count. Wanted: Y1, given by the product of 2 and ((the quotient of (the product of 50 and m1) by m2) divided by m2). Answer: 6.02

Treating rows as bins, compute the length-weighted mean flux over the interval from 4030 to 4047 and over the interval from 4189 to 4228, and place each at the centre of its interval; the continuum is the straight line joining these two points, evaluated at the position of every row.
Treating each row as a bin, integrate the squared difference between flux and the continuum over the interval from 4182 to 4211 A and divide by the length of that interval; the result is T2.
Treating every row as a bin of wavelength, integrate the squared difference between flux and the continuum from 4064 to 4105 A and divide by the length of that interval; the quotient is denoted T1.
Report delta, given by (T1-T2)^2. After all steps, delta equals 2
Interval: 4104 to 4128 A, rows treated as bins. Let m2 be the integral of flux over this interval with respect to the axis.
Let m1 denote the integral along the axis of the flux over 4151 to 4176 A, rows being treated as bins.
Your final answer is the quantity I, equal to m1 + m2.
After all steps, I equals 822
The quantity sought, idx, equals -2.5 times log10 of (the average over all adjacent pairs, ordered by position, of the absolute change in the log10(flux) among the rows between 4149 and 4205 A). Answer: 3.6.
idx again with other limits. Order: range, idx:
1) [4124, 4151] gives 3.4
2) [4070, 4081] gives 2.9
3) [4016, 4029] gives 2.9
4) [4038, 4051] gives 4.2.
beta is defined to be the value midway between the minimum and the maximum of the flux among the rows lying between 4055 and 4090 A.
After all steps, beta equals 15.6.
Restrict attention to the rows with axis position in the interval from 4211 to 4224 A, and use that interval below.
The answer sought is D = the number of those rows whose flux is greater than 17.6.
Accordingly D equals 5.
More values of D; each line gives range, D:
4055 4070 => 0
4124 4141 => 5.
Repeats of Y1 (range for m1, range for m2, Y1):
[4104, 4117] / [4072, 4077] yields 6.75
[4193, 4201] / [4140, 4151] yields 6.21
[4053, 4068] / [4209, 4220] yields 4.57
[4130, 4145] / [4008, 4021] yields 5.88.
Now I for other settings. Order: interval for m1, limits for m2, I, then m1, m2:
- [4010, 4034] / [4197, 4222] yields 847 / 413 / 434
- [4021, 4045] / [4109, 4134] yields 829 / 410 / 419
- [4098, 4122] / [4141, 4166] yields 795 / 372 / 424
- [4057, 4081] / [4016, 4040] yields 792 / 378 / 414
